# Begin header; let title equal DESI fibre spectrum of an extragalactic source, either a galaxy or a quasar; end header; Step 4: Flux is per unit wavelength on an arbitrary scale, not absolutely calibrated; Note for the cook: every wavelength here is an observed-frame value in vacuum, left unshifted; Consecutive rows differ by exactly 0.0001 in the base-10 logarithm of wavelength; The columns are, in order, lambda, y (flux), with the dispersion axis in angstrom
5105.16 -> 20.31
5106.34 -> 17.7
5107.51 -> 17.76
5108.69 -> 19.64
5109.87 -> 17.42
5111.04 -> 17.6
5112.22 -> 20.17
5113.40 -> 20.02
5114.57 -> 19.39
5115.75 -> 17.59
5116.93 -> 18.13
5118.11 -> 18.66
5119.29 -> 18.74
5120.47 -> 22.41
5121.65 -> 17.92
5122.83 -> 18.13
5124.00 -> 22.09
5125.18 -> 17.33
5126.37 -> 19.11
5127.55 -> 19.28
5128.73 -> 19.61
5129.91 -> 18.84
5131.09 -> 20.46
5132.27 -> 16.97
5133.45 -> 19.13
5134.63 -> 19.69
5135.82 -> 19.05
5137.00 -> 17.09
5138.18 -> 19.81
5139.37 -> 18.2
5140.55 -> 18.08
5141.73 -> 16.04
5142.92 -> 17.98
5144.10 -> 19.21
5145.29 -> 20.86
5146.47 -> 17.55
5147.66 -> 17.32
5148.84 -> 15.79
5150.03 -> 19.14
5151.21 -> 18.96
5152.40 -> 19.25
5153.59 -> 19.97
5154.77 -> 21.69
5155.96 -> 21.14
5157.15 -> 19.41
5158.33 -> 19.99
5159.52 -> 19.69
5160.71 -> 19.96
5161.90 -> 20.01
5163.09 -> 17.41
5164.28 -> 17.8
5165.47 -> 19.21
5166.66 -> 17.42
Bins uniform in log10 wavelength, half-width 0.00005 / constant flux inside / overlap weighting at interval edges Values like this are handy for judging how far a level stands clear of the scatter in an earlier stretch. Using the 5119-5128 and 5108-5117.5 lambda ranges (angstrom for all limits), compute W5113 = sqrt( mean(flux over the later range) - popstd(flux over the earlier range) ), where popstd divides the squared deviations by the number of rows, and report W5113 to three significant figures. 4.28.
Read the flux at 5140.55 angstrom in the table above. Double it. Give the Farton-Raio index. 36.2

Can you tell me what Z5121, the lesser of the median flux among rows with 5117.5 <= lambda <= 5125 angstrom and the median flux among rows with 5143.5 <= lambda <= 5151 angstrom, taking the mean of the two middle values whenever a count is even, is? 18.3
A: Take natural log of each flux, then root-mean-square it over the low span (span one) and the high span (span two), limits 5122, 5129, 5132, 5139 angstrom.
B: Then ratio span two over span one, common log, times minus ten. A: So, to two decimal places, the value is 0.05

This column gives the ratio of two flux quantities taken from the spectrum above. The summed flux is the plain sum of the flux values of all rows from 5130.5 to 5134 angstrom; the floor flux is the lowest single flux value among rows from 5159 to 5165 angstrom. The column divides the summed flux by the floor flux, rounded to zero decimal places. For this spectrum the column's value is 3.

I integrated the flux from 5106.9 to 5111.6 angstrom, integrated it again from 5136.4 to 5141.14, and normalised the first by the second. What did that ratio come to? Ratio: 0.98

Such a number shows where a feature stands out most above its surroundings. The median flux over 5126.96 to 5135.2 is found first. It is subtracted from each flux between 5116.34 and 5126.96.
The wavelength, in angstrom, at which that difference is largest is 5120.47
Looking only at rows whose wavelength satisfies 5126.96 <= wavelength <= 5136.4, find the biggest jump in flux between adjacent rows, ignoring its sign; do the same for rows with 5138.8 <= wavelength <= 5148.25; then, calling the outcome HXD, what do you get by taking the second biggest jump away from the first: 0.2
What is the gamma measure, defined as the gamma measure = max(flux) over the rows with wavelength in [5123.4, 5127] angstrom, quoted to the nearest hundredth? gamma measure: 22.09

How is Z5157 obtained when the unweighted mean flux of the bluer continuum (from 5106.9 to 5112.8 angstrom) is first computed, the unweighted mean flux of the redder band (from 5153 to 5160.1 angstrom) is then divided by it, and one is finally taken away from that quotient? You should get 0.10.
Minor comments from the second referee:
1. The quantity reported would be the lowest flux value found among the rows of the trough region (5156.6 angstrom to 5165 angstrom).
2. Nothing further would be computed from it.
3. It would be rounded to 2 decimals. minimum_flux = 17.41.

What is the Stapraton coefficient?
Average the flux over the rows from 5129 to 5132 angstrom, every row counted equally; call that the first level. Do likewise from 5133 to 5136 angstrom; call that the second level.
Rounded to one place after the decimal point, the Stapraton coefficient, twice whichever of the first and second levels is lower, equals 38.6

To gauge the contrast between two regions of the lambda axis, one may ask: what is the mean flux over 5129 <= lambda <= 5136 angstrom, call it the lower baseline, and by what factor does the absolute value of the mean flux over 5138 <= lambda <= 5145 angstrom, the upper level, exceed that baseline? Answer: 0.96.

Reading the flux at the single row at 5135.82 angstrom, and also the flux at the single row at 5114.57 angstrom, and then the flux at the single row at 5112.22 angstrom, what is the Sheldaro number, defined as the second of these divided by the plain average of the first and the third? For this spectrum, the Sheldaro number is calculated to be 0.99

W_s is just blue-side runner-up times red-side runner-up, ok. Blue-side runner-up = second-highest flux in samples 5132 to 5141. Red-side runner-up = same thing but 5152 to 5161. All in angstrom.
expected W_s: 416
